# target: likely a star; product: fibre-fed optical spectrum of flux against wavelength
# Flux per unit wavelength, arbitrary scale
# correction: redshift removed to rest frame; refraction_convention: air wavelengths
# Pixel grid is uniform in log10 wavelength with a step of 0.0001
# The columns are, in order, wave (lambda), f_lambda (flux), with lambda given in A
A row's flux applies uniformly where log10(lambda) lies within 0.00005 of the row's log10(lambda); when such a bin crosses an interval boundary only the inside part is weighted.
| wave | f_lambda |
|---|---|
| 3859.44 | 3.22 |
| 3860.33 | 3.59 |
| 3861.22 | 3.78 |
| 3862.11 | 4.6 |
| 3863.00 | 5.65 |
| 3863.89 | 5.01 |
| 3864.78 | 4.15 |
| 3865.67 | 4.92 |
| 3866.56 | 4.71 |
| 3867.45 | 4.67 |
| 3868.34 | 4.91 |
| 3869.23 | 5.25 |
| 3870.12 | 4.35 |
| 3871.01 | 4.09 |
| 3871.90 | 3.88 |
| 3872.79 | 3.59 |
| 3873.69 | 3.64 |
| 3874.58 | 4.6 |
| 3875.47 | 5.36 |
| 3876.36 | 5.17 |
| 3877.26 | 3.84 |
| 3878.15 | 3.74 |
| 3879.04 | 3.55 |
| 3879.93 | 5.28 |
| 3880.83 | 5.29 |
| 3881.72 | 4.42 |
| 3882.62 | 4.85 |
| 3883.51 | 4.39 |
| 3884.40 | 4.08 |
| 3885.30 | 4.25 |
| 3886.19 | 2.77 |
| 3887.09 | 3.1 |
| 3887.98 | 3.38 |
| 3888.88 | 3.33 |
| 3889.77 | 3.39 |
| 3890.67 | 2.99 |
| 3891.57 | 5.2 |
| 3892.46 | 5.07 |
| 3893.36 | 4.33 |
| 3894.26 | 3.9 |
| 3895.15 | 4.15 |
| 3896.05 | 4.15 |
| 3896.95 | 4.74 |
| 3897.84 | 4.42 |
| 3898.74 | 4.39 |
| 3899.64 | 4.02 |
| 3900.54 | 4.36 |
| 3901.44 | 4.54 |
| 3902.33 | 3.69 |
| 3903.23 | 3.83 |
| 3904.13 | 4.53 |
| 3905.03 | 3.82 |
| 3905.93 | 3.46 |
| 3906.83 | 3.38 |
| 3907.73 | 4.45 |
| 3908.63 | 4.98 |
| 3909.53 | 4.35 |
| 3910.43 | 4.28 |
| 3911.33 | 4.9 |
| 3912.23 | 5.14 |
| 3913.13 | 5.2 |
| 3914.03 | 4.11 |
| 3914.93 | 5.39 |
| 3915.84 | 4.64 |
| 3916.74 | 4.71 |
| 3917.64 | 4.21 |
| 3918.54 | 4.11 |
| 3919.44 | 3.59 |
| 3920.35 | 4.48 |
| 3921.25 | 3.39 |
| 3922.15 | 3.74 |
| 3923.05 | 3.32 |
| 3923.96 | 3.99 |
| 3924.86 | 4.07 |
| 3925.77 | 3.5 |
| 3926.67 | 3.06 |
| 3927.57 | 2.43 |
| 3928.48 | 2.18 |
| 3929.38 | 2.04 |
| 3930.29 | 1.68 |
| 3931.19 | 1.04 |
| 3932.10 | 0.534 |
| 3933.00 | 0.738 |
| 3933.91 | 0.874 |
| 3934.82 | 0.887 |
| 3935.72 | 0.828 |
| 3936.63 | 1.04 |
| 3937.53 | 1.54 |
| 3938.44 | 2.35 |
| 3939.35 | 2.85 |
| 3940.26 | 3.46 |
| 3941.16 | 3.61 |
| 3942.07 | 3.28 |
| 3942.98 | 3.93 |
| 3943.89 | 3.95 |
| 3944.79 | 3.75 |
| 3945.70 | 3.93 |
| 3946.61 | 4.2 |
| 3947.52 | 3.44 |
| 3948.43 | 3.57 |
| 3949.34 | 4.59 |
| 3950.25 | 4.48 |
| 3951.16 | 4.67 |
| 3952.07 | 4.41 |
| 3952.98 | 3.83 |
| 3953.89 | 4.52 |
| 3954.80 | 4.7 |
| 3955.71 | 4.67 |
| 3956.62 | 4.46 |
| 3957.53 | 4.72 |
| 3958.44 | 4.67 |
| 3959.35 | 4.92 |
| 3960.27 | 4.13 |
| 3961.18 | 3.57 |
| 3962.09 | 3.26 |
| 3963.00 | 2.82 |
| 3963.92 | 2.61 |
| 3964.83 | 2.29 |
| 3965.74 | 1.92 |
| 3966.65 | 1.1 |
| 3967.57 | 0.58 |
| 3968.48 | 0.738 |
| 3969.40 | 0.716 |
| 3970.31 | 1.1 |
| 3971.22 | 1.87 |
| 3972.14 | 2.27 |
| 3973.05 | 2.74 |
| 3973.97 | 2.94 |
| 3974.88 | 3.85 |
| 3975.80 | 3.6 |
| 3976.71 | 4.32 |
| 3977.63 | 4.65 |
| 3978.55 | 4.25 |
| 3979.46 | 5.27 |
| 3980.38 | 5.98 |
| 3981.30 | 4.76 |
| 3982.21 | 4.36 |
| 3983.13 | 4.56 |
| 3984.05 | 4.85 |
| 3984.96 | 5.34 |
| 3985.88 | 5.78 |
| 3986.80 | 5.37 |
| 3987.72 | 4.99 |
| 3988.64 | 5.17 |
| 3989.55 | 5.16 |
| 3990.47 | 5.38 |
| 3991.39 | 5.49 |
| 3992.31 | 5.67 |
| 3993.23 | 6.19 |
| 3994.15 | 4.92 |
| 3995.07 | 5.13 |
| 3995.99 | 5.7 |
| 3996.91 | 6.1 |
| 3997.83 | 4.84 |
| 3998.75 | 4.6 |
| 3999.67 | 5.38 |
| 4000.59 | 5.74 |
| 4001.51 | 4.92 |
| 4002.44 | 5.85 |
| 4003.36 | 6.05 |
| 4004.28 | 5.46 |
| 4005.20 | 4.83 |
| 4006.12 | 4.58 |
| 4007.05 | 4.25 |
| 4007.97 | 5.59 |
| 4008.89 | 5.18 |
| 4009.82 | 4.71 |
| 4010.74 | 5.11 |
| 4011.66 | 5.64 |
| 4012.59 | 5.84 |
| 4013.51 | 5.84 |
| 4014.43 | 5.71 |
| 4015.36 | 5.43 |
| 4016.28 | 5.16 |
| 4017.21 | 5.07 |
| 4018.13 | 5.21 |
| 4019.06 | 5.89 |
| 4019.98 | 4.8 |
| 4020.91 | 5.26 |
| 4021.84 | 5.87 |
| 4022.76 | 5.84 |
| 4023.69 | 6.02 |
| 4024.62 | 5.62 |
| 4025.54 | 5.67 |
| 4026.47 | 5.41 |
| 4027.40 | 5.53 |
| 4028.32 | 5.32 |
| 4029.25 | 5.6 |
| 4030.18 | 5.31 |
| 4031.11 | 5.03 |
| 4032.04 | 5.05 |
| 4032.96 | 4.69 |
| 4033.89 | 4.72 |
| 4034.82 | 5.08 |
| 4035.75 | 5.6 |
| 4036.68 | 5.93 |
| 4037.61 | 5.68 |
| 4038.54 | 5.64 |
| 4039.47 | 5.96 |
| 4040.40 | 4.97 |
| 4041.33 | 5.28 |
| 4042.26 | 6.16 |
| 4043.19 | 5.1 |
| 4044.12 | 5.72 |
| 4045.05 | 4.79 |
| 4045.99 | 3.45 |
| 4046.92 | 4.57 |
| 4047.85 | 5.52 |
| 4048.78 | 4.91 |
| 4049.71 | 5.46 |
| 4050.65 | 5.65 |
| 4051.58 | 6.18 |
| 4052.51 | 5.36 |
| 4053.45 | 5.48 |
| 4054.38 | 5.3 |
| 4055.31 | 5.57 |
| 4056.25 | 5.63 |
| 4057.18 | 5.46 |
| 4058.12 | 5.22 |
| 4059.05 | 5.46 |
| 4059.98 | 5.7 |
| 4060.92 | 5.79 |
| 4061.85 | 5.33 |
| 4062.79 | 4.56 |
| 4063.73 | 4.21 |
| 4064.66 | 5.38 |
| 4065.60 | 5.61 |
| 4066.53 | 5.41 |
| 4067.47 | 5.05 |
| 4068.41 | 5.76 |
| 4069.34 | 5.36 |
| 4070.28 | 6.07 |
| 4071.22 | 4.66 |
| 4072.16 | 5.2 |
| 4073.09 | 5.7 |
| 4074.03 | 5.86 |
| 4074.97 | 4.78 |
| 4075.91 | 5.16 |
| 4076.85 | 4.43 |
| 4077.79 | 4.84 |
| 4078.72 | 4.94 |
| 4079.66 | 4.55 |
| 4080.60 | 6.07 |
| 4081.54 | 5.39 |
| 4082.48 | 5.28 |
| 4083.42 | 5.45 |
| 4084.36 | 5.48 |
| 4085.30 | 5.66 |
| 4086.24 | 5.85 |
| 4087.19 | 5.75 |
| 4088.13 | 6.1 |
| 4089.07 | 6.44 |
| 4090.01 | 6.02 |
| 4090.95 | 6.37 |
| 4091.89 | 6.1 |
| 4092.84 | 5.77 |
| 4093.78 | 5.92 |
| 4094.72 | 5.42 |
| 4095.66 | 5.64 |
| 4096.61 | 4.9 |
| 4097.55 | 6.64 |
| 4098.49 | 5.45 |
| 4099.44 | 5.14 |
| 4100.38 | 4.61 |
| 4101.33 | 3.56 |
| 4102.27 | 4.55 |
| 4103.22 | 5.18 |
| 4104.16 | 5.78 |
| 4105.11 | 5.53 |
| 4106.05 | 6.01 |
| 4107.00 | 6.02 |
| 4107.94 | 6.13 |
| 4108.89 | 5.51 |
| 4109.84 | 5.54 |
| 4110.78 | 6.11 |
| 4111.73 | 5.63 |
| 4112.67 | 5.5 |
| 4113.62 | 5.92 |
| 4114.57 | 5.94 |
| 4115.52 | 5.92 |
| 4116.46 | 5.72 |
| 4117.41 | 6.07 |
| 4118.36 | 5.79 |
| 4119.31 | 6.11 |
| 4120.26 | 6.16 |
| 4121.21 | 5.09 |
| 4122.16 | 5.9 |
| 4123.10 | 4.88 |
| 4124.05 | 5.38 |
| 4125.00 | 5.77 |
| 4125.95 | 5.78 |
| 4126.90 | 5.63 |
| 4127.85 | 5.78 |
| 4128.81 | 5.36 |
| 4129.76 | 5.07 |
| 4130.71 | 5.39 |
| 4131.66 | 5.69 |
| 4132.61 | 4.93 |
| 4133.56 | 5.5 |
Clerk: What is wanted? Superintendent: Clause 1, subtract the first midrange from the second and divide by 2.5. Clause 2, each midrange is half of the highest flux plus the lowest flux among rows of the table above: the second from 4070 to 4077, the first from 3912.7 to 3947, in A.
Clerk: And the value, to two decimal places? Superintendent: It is 0.92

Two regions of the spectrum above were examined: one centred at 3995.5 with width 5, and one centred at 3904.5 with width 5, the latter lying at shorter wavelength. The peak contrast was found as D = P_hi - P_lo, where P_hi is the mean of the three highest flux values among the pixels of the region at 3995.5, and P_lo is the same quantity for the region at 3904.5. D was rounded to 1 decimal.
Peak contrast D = 1.9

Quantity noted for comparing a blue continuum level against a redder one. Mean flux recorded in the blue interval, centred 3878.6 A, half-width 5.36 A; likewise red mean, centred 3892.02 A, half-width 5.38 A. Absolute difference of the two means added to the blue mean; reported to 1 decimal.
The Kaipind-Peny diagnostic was 5.0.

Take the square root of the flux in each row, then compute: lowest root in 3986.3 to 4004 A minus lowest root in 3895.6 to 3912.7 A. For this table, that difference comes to 0.31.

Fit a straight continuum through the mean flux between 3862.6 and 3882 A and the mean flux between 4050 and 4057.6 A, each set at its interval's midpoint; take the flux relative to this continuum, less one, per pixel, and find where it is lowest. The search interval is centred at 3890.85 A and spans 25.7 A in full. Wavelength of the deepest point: 3886.19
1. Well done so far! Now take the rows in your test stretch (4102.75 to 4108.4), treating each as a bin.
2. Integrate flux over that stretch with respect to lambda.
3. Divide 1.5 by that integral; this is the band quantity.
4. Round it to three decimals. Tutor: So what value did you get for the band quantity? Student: 0.046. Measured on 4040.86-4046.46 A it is 0.053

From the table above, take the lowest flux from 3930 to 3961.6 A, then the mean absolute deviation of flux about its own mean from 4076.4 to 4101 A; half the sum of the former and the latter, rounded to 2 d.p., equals 0.51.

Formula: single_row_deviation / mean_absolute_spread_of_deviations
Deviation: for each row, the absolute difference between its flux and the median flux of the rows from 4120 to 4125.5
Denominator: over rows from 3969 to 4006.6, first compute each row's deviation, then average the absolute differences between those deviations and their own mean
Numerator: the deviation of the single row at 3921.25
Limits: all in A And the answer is 2.5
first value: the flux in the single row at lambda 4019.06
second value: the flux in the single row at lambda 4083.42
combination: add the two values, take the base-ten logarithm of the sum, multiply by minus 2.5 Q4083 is -2.64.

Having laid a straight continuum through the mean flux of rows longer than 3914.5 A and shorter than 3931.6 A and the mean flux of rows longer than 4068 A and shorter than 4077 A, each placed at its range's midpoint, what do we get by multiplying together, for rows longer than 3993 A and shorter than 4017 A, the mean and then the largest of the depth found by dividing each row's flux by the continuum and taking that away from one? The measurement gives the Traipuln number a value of -0.01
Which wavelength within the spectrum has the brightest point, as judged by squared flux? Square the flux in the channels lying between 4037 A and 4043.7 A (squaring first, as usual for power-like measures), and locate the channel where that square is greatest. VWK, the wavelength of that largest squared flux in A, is 4042.26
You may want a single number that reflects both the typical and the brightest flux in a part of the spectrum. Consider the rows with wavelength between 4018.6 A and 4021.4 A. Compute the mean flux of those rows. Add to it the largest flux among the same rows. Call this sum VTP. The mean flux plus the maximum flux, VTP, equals 11.2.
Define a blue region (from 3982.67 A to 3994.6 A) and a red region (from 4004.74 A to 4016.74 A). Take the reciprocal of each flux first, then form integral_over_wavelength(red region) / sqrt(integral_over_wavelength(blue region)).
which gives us 1.54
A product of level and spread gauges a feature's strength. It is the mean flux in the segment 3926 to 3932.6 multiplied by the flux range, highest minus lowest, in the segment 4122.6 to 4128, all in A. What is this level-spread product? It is 2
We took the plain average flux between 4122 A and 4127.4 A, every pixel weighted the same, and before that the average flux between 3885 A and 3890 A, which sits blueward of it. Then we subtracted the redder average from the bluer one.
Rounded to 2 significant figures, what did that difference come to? -2.2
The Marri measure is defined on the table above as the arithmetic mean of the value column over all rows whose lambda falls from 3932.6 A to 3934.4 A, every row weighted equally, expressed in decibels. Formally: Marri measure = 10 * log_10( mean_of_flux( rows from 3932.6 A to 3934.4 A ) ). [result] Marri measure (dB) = -0.94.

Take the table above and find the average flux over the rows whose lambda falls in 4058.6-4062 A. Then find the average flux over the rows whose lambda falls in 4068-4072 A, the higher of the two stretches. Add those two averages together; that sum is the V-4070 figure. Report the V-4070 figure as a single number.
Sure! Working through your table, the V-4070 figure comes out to 11.0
